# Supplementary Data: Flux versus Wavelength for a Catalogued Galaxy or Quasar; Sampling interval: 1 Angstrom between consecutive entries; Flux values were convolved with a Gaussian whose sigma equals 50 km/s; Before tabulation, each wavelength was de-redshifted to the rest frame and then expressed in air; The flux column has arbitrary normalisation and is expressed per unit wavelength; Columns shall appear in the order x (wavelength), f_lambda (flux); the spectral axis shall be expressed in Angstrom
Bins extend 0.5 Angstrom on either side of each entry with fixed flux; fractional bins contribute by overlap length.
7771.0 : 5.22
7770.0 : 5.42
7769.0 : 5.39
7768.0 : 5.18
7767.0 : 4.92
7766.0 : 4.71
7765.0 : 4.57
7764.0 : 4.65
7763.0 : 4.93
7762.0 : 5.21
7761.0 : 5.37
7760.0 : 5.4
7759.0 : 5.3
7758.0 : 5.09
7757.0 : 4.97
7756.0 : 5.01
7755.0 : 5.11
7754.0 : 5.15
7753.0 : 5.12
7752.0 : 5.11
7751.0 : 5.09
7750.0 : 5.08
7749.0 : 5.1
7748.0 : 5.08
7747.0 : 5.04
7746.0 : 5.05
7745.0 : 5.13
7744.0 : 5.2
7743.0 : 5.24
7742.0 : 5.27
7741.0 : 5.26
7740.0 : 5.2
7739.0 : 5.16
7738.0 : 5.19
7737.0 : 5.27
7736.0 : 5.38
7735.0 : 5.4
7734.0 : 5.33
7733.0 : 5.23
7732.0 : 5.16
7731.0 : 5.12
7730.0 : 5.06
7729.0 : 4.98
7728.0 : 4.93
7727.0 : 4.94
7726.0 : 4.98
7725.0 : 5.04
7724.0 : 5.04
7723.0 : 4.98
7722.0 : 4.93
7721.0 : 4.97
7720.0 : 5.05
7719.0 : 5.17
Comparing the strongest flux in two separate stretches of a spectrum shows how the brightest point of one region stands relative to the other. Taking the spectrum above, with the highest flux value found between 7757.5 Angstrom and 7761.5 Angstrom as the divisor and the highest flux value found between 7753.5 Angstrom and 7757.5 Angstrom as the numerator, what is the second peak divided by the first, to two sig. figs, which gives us 0.95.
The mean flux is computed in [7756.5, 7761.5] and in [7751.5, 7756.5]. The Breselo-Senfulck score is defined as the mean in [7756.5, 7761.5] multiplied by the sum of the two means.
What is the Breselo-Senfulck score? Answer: 54.0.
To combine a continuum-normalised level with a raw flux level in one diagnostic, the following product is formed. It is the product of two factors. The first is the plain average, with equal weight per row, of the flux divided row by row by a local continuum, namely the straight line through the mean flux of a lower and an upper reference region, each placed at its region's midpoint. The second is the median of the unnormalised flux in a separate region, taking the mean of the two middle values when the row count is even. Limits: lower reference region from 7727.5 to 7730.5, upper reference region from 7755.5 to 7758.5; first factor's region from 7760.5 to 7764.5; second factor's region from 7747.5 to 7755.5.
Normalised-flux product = 5.12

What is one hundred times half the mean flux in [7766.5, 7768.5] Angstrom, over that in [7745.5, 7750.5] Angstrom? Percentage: 49.8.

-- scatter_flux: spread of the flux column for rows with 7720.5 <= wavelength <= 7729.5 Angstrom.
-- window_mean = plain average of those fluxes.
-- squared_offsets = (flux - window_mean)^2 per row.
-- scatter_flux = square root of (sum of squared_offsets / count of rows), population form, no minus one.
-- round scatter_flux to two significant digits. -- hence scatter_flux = 0.039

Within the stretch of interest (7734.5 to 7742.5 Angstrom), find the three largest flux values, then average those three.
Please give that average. 5.35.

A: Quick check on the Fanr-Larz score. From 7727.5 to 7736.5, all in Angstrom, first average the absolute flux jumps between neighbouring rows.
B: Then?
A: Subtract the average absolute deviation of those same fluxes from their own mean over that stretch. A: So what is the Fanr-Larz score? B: -0.079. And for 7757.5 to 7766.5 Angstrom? -0.116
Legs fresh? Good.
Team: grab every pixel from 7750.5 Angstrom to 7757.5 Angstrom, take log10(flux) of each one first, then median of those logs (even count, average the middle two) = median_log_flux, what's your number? 0.708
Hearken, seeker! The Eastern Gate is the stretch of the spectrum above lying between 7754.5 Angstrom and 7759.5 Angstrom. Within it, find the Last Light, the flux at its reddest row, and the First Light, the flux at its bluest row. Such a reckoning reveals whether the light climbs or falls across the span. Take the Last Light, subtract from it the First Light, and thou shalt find 0.19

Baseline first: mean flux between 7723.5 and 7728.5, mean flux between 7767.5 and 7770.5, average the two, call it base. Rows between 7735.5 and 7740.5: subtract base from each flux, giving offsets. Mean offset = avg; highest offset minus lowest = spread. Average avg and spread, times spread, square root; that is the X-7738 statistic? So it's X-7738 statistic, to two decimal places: 0.18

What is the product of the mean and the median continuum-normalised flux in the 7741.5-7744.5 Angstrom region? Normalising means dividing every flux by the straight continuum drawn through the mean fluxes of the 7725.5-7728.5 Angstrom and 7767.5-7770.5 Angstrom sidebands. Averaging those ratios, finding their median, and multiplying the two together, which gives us 1.06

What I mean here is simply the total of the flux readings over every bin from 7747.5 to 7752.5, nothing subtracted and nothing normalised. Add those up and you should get 25.5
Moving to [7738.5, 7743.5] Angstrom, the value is 26.1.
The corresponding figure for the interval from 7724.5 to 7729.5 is 24.9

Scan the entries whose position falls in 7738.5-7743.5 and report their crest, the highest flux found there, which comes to 5.27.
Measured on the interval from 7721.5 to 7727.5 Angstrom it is 5.04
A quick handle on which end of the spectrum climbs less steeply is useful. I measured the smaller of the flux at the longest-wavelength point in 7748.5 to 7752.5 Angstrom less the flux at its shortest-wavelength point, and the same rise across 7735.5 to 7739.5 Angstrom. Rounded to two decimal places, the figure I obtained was -0.22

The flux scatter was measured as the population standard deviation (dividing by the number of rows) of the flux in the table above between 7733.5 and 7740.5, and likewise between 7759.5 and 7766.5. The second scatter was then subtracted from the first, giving -0.23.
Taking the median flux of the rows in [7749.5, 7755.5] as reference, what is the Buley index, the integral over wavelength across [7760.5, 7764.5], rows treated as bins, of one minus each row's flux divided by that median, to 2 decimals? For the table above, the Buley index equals 0.05 Angstrom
